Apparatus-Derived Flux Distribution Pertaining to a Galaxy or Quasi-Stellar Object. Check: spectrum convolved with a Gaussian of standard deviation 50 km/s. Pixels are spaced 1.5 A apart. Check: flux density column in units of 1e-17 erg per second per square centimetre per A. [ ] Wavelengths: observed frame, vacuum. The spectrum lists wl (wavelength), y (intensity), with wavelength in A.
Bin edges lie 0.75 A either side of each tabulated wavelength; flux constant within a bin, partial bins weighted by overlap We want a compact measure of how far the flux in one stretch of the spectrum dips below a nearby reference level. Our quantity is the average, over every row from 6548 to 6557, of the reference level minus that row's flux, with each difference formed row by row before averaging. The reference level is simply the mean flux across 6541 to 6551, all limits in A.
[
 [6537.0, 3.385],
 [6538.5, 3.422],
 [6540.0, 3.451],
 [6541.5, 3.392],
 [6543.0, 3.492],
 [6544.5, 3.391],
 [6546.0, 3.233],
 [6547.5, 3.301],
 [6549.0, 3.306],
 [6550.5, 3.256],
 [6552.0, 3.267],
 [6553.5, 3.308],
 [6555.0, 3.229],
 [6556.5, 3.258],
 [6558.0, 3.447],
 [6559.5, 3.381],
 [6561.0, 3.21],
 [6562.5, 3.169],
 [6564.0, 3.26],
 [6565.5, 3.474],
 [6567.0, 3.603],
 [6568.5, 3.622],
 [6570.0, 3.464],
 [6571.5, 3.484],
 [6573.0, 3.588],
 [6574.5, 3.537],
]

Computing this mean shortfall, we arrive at 0.068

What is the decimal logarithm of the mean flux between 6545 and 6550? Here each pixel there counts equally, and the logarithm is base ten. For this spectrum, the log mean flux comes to 0.516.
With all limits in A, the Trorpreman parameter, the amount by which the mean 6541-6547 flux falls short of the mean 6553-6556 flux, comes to -0.11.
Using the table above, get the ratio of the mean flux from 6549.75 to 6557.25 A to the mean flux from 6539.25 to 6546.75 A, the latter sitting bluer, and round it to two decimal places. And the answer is 0.96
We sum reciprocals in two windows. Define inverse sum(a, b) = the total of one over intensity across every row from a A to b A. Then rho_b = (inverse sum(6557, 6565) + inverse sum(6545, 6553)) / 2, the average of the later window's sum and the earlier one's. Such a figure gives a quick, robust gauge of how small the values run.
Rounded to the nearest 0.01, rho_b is 1.52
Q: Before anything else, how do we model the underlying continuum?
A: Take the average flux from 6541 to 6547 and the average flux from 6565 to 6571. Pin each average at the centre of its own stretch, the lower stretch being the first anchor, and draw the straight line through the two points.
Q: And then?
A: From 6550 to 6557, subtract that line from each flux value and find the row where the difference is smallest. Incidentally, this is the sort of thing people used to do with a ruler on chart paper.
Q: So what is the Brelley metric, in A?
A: 6555.0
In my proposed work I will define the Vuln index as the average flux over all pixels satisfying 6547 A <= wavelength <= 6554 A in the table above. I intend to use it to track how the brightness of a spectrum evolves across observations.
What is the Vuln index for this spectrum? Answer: 3.29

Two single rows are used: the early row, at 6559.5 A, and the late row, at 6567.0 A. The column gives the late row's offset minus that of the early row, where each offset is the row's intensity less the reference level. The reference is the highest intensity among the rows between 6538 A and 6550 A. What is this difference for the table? 0.22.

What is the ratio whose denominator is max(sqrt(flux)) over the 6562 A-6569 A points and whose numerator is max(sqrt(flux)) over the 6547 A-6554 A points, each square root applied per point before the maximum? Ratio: 0.956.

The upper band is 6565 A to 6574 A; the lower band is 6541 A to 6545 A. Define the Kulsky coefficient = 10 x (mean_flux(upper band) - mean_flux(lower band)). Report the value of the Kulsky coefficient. 1.1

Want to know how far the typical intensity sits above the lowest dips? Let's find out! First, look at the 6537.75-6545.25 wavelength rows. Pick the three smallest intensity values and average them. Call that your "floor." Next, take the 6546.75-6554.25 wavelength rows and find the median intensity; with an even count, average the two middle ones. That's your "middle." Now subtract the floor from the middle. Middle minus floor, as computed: -0.10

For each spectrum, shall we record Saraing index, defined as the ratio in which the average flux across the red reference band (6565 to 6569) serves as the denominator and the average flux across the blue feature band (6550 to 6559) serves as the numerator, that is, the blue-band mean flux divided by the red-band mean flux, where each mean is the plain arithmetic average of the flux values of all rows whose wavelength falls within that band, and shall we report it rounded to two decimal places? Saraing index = 0.92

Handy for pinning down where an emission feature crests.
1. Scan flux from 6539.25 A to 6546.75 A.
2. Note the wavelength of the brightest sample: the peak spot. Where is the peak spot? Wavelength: 6543.0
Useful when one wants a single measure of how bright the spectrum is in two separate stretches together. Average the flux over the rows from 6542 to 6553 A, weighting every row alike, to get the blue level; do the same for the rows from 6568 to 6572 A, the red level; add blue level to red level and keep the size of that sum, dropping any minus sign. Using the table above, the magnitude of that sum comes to 6.84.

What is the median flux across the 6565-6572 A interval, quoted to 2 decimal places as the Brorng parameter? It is 3.48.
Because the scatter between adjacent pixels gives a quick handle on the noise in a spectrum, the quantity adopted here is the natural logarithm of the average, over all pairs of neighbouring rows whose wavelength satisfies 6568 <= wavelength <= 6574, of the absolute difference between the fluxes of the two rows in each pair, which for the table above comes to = -2.36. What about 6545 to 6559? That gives -2.83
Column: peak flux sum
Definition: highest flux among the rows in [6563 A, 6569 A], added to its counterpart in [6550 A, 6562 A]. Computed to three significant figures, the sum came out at 7.07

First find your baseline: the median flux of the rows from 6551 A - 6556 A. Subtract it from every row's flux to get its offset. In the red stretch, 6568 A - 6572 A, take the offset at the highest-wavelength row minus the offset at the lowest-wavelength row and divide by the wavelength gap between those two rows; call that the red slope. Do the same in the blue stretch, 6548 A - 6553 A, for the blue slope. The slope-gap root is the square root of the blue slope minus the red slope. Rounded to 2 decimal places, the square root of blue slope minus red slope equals 0.18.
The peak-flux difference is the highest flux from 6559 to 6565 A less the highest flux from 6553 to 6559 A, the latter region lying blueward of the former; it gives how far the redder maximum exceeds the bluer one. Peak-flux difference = -0.07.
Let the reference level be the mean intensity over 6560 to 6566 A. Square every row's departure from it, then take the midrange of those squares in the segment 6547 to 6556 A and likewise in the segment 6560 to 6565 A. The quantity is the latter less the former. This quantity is 0.00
